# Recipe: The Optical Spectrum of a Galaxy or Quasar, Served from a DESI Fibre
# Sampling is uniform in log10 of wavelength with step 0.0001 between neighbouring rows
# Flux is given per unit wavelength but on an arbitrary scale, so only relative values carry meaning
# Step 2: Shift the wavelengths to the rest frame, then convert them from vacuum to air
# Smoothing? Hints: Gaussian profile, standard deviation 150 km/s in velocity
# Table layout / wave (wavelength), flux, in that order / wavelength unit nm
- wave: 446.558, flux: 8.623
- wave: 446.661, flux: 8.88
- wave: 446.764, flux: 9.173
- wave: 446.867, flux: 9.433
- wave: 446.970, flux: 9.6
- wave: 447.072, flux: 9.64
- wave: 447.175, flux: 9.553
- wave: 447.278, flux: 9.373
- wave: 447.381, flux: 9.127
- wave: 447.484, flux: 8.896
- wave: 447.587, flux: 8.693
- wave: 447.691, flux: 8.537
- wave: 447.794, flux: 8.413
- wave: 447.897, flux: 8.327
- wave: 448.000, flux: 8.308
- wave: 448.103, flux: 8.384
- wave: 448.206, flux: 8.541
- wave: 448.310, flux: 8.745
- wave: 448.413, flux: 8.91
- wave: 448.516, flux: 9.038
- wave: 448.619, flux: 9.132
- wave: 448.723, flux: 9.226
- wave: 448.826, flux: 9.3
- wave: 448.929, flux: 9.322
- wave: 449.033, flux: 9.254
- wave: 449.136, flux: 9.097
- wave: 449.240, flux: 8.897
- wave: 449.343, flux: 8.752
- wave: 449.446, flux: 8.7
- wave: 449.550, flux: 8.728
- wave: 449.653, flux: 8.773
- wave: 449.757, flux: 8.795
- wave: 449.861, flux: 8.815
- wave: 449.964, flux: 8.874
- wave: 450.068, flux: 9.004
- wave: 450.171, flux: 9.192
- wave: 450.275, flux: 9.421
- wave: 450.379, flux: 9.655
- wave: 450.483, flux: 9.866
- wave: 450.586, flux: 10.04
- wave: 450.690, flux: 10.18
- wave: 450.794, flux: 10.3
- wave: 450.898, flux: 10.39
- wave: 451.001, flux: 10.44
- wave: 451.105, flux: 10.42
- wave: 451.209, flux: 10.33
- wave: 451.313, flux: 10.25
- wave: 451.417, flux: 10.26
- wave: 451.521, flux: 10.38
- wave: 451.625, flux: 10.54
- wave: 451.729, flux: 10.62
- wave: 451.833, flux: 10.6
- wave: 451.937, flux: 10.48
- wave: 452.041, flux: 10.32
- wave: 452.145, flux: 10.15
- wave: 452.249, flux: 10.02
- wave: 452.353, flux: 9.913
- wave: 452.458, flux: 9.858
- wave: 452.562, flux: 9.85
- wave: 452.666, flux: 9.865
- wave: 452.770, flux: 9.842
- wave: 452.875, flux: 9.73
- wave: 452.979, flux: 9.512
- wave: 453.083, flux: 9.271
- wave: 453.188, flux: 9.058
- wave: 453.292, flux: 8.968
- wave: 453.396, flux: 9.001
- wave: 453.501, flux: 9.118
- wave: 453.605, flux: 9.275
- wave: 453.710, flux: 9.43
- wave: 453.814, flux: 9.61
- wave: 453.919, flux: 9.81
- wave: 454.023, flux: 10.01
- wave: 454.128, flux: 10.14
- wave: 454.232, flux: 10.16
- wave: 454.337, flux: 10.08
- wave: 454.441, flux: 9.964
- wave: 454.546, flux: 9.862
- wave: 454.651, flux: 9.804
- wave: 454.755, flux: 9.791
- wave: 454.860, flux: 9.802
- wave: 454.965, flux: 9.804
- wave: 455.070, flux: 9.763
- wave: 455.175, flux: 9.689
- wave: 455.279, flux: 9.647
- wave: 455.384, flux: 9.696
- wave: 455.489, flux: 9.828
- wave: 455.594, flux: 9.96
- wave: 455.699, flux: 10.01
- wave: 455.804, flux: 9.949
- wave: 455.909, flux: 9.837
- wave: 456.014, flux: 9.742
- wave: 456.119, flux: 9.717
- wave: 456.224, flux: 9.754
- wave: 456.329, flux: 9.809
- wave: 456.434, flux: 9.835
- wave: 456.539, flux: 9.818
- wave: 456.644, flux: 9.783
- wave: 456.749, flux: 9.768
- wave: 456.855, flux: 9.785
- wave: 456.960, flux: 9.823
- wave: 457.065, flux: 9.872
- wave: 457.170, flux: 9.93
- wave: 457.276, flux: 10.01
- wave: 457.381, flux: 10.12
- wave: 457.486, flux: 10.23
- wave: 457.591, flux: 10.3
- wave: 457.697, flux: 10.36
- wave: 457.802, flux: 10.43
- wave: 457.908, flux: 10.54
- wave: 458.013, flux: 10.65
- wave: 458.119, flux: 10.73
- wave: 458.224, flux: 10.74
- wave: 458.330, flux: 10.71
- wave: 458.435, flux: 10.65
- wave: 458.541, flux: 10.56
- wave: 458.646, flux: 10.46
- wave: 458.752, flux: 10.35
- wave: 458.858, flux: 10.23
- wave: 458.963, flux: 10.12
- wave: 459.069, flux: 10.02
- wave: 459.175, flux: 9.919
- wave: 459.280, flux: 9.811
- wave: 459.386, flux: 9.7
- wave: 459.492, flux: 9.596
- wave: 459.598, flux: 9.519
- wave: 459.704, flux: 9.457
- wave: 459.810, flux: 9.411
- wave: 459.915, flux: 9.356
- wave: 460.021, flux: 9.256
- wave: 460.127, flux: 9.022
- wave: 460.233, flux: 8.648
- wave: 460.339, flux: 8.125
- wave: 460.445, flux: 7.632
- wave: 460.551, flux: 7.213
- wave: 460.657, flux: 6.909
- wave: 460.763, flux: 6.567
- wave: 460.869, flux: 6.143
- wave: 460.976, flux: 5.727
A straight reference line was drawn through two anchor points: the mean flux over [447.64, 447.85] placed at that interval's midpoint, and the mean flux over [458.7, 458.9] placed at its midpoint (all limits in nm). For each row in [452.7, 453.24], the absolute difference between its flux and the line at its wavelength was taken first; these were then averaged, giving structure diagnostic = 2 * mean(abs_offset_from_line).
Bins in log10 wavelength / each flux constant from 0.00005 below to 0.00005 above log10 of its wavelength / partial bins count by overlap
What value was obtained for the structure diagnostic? 0.6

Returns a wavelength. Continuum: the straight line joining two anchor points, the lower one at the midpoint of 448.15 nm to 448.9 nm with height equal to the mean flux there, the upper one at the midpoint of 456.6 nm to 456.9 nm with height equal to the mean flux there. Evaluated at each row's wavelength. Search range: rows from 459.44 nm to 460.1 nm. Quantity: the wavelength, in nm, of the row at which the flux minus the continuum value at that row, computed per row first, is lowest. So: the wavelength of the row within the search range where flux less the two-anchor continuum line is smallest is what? 460.021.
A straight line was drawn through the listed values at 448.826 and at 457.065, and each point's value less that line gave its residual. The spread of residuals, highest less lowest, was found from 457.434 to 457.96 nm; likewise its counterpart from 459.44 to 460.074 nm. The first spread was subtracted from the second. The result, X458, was 0.10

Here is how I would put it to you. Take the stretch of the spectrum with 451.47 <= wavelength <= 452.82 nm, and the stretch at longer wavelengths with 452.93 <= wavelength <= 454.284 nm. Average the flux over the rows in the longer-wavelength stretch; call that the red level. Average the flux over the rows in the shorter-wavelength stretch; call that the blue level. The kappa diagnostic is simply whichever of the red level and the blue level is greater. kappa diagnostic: 10.19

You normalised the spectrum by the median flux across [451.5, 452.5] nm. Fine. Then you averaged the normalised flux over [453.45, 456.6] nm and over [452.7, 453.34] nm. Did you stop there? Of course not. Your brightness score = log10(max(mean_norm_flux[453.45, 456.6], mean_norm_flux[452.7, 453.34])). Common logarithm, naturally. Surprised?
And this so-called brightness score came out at -0.0241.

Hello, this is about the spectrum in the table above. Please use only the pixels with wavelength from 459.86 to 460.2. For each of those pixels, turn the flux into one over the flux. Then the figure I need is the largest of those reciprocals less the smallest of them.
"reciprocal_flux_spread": 0.0040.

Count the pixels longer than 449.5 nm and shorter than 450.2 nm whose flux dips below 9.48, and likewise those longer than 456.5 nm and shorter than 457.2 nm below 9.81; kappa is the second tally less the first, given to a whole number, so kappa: -4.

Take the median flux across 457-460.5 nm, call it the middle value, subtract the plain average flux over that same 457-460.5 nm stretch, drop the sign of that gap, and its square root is 0.36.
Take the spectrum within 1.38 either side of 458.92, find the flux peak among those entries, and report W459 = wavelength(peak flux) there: 458.224 nm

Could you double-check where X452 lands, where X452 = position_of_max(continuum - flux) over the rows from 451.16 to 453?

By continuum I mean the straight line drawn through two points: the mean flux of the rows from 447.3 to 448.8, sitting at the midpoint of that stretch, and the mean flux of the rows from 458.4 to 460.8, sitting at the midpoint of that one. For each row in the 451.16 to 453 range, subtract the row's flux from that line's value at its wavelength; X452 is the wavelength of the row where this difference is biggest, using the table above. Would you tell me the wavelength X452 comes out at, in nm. 452.979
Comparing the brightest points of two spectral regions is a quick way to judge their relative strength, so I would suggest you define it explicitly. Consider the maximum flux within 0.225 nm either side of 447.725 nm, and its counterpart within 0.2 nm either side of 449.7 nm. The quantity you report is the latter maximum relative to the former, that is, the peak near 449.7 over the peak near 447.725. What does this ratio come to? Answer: 1.01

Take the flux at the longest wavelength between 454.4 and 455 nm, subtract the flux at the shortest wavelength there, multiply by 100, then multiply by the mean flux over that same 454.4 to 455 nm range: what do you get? -157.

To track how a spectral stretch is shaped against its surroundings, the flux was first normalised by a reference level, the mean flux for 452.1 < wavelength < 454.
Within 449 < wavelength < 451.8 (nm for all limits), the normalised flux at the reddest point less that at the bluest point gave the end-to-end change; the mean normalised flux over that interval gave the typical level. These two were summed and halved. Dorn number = 0.57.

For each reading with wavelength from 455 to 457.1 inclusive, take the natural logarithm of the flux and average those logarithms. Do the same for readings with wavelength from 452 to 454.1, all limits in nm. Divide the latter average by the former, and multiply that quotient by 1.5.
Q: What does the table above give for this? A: 1.49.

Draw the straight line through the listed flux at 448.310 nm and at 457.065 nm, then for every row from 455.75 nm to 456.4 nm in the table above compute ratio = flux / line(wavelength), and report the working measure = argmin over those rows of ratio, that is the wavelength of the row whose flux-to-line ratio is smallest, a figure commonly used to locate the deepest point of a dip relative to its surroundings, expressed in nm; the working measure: 456.119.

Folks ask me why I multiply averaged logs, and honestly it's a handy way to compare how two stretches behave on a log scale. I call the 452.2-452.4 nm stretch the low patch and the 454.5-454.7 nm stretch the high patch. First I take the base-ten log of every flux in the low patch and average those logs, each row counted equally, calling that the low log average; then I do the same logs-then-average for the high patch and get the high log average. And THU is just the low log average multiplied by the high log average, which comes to 0.99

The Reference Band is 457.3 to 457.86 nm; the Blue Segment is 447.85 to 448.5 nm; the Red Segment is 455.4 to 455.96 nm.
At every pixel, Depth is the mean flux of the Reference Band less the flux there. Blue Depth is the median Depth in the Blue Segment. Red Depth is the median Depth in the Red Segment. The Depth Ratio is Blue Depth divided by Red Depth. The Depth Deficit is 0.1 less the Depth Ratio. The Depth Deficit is -5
